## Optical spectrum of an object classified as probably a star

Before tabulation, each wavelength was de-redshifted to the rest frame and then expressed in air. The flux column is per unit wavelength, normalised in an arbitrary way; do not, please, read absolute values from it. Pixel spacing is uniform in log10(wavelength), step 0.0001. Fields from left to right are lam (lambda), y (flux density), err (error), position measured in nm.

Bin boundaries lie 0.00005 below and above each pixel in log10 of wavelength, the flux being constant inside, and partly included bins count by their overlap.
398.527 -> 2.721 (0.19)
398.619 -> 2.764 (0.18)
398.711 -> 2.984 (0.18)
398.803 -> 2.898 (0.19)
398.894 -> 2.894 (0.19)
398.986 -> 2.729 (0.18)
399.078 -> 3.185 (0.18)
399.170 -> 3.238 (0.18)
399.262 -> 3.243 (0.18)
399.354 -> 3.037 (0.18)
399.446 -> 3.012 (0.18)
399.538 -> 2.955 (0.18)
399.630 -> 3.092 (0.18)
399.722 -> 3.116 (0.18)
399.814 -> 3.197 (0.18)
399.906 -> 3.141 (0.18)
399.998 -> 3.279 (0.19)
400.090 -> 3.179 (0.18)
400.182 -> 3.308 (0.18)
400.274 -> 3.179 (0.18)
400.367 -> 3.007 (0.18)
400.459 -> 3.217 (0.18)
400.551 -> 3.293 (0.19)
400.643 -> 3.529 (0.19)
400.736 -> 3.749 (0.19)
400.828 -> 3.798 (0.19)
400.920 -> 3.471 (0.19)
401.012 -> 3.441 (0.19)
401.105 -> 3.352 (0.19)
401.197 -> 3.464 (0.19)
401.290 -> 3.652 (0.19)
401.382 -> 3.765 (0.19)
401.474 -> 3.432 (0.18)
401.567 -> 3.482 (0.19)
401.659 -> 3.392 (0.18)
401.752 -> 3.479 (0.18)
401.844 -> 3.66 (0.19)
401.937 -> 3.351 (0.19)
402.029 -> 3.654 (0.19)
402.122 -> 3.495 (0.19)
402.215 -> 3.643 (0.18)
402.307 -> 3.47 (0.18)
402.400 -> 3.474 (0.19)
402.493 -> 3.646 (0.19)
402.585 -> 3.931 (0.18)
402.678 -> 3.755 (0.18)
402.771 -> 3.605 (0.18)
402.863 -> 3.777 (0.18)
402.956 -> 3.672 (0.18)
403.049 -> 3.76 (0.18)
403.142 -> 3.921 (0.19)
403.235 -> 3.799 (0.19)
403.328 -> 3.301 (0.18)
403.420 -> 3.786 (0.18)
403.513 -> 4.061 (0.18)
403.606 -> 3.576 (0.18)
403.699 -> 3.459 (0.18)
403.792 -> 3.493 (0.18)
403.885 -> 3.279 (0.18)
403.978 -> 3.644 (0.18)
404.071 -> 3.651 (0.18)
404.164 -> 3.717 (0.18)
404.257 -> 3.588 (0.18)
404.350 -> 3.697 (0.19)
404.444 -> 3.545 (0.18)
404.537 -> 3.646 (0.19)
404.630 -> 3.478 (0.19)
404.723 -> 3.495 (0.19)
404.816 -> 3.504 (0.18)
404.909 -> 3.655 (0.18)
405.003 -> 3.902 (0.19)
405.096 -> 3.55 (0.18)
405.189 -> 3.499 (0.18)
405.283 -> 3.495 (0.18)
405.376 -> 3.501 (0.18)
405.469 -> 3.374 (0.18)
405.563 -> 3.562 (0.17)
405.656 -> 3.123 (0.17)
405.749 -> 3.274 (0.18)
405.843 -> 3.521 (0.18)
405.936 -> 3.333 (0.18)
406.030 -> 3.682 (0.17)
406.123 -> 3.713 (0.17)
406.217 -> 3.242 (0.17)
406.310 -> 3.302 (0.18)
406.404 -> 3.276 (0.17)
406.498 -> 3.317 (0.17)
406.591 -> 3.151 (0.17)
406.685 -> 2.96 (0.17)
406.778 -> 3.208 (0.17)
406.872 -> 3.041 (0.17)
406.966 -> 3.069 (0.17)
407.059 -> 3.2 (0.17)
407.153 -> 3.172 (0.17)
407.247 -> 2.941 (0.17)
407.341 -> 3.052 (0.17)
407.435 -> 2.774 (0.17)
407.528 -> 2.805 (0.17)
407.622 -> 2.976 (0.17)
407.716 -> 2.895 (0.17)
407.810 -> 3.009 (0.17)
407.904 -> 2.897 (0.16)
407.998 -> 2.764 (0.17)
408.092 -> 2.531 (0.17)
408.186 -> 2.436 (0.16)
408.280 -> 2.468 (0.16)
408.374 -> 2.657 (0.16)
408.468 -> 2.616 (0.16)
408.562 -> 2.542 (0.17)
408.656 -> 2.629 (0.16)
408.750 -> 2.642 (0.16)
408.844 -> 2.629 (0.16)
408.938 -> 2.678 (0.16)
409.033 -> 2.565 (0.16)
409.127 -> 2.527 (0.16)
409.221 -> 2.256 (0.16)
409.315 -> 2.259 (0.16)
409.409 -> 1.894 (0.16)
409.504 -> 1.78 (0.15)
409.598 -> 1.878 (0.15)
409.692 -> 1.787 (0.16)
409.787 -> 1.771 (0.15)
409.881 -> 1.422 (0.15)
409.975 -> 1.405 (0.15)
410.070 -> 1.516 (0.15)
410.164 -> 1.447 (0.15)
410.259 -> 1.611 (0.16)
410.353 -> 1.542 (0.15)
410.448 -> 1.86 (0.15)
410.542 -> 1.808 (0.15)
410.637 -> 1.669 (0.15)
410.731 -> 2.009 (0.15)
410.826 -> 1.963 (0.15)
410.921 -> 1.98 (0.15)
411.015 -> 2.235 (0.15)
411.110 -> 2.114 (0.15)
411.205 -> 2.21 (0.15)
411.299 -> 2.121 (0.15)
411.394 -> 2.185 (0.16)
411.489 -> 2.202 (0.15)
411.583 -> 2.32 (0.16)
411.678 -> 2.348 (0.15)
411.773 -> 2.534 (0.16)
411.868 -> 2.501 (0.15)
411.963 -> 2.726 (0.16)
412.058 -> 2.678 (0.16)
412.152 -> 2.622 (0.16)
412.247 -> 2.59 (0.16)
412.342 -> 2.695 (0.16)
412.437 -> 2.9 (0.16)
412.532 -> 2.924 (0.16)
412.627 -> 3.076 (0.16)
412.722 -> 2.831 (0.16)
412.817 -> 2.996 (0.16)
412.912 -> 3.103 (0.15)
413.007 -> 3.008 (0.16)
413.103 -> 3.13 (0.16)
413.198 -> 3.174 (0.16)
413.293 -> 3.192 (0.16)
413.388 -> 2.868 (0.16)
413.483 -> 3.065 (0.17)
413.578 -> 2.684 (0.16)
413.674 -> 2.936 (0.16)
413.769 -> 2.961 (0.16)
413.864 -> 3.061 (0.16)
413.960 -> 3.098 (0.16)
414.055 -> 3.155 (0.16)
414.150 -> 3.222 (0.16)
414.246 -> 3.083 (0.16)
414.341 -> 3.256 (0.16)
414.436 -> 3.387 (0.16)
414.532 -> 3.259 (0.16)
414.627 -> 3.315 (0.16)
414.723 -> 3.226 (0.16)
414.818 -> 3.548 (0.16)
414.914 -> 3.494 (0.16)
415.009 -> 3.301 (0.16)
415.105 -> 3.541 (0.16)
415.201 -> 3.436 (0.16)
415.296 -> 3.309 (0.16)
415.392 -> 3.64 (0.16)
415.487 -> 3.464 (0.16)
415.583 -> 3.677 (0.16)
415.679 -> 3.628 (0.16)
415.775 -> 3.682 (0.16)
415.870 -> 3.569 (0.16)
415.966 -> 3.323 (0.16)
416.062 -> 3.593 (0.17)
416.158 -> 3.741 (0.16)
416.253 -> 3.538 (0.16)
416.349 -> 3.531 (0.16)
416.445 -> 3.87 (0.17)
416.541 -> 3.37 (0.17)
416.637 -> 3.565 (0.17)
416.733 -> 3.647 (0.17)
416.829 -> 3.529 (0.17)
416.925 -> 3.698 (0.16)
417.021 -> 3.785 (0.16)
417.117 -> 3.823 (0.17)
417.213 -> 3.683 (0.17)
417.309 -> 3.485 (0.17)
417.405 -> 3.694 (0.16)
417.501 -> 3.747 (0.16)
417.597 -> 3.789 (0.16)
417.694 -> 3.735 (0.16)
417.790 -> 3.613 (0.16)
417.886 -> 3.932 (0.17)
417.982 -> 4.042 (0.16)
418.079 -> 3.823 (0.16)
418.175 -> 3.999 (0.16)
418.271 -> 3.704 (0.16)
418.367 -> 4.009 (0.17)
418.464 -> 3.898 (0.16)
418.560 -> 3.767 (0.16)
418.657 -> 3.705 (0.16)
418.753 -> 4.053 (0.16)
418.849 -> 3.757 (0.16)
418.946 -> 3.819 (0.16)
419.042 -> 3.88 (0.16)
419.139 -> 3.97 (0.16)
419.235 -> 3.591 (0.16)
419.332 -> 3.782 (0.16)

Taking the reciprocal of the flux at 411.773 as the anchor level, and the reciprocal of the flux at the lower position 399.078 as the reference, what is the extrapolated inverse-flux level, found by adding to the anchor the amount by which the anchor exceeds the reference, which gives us 0.48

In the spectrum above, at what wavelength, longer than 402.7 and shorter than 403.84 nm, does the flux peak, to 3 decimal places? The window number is 403.513 nm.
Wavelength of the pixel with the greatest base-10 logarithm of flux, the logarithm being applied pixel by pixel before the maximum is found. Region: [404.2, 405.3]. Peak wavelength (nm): 405.003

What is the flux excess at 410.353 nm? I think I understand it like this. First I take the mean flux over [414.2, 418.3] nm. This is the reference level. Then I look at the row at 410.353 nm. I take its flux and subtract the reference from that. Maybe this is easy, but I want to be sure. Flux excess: -2.0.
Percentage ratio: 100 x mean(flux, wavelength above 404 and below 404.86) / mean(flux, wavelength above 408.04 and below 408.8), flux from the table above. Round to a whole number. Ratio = 140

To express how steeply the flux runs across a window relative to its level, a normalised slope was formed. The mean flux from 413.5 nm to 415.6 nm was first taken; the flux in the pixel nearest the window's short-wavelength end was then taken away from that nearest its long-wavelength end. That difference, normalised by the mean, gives 0.30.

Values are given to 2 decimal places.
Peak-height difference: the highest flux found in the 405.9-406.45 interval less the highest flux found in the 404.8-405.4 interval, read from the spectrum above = -0.19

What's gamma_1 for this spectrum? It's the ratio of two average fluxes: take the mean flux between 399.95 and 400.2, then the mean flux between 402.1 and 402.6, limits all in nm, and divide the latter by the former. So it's 1.11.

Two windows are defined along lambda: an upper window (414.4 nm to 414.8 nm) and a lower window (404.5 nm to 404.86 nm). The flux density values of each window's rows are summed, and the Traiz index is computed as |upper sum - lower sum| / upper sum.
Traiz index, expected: 0.07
